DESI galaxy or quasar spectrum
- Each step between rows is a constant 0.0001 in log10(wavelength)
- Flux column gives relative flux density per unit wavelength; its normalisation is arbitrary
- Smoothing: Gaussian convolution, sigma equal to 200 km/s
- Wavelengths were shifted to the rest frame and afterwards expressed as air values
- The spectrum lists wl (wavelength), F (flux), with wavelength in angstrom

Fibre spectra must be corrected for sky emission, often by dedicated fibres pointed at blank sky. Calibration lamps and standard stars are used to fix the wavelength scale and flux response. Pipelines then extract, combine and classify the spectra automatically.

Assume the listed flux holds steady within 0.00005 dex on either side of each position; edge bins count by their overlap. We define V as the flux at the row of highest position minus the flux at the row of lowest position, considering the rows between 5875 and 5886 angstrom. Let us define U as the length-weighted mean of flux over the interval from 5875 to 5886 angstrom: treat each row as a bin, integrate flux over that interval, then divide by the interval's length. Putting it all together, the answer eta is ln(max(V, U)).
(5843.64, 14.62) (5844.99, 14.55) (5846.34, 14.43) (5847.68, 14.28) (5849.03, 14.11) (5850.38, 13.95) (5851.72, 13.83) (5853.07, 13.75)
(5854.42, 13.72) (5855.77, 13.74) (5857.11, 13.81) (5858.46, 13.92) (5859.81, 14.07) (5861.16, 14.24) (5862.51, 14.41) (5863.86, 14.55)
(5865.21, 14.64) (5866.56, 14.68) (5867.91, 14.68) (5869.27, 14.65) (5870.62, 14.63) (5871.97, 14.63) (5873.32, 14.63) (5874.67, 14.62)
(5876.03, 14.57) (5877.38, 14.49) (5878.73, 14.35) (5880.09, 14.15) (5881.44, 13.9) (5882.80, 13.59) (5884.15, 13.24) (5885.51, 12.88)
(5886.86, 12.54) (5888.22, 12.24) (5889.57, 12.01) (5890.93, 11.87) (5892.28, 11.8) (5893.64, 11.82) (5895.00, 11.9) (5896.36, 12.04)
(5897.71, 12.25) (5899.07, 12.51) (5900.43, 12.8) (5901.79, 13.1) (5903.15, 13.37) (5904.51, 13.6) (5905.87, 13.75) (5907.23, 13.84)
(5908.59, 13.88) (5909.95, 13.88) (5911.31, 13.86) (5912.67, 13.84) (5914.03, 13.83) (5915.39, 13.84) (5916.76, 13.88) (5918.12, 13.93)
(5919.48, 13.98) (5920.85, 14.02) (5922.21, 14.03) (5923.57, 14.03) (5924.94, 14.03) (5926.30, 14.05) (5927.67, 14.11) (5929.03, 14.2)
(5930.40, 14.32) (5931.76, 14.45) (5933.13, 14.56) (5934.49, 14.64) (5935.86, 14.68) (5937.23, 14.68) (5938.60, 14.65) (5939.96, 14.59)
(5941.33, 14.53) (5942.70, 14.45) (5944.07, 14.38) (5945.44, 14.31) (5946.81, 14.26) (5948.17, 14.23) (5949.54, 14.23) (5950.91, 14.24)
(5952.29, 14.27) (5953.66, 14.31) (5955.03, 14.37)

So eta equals 2.63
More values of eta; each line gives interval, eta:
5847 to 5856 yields 2.63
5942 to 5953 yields 2.66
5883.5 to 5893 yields 2.51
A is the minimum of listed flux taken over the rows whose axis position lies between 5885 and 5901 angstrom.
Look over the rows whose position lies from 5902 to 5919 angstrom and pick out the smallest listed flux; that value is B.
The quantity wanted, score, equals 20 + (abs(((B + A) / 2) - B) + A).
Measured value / 32.6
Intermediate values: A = 11.8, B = 13.37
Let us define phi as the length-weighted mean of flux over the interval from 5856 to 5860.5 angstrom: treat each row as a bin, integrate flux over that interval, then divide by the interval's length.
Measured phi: 13.9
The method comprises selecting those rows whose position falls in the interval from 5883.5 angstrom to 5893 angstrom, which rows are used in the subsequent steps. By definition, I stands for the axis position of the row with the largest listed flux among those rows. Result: 5884.15 angstrom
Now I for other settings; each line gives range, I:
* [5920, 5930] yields 5929.03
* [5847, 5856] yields 5847.68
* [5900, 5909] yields 5908.59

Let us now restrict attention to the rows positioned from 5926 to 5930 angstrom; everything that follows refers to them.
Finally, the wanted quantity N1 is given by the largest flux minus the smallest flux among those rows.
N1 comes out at 0.15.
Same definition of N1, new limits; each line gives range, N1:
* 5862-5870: 0.27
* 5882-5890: 1.58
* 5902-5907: 0.38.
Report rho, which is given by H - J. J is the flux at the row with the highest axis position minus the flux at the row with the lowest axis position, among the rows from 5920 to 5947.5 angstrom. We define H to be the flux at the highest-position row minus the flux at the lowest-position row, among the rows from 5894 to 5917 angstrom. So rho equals 1.7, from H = 1.98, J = 0.2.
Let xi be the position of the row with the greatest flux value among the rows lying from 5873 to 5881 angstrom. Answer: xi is 5873.32 angstrom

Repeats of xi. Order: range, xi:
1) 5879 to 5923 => 5880.09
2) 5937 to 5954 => 5937.23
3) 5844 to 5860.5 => 5844.99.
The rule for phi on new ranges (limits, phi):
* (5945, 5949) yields 14.3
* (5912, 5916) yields 13.8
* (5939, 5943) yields 14.6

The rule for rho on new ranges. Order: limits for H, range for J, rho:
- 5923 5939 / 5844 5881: 1.0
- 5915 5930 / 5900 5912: -0.7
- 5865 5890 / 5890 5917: -4.6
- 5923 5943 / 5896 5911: -1.4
